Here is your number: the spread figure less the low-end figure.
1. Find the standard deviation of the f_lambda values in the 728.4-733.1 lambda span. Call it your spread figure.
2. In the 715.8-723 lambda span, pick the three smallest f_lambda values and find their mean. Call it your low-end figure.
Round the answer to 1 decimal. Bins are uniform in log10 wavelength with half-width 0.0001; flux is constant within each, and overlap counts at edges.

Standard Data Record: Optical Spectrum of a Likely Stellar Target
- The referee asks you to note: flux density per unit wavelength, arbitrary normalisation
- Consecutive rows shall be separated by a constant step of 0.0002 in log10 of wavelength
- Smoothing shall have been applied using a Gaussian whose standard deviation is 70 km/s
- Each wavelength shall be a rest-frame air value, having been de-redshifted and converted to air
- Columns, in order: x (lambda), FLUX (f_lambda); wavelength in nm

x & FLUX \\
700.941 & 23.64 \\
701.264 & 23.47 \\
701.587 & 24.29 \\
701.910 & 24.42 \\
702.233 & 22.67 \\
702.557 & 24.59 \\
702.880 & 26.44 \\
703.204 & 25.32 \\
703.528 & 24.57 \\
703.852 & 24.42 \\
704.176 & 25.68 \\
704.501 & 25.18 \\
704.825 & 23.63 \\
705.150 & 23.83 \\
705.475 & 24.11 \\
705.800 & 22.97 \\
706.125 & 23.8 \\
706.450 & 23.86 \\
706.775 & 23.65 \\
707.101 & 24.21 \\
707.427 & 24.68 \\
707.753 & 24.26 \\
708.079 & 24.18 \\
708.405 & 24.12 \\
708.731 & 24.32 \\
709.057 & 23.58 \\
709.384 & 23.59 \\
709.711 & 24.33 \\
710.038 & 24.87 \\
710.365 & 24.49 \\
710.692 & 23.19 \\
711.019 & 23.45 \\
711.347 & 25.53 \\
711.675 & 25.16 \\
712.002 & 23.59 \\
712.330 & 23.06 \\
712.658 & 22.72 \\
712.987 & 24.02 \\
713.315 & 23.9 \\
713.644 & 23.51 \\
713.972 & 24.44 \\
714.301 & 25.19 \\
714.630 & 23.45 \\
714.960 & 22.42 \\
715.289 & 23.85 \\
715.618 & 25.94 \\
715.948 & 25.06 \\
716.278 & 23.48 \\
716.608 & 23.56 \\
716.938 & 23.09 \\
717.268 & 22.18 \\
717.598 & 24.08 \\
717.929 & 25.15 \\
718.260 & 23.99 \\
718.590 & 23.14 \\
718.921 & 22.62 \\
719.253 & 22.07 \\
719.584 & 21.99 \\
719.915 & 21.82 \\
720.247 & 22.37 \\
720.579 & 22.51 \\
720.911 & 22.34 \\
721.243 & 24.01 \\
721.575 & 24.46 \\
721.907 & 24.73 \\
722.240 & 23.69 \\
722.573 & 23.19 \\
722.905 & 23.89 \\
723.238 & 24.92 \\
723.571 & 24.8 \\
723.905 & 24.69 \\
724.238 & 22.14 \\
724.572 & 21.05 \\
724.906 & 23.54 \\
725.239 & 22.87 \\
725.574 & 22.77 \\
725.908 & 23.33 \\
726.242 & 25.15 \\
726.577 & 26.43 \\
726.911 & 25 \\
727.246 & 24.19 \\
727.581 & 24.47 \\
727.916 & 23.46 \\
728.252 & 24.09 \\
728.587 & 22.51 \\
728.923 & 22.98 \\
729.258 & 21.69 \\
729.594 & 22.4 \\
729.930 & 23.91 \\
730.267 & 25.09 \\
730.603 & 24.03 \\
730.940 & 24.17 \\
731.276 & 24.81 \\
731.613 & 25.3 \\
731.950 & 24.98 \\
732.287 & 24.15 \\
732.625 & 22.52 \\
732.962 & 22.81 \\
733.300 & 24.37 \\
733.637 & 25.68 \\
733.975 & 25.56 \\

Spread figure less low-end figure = -20.8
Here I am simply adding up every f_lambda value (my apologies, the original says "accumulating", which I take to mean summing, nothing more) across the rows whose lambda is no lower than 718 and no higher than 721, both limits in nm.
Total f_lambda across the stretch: 203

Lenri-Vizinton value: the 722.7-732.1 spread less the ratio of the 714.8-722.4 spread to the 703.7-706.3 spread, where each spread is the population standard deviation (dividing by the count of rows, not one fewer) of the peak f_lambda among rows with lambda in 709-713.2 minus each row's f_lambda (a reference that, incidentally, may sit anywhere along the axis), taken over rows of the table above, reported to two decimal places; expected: -0.16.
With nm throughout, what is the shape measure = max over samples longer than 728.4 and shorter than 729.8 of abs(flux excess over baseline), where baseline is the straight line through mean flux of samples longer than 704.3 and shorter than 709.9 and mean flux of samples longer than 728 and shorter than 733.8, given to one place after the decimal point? 2.2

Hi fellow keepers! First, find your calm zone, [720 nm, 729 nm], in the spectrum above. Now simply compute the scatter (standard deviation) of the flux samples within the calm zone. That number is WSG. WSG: 1.2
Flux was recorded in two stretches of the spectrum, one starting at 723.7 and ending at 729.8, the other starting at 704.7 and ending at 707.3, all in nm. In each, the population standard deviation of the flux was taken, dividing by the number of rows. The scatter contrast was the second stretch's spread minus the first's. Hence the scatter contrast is -1.0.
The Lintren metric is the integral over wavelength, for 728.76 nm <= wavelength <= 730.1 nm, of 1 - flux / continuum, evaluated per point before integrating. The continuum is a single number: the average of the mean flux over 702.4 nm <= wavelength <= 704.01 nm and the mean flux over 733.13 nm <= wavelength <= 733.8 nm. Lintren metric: 0.12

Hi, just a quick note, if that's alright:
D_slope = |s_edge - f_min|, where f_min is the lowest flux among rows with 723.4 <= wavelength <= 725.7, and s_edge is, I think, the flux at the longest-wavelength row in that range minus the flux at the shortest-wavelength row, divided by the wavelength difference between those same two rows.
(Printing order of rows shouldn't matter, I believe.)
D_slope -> 22.1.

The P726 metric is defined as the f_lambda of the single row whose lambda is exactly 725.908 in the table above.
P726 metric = 23.33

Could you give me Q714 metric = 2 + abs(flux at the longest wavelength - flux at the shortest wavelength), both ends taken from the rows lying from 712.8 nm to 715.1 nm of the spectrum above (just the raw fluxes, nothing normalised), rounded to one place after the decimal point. 3.6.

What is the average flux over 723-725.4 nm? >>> 23.4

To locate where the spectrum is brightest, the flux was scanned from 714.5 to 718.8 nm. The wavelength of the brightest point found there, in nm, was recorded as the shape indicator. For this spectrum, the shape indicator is 715.618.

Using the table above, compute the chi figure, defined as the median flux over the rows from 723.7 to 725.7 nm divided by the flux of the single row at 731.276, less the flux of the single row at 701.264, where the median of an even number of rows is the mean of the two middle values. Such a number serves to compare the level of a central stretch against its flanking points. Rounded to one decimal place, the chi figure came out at -22.6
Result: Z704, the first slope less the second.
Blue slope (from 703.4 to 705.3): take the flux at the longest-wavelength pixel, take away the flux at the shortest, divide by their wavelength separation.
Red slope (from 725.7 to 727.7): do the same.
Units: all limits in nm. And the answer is -1.1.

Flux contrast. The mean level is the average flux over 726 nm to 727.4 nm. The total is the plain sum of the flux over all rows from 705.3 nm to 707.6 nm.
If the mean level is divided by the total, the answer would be 0.15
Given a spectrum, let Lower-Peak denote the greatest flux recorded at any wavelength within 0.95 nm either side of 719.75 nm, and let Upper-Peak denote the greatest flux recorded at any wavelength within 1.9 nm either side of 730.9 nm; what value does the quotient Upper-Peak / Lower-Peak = 1.12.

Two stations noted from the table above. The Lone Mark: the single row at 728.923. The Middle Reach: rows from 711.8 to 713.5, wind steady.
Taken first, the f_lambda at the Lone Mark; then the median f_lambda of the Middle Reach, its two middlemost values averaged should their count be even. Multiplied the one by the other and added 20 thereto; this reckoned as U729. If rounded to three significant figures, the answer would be 562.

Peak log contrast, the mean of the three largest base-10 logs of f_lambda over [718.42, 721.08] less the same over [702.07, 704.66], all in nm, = -0.055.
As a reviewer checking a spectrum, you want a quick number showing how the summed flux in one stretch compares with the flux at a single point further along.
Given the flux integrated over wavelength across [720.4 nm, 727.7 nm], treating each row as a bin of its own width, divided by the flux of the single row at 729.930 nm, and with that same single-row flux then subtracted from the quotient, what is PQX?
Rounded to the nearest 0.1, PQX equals -16.6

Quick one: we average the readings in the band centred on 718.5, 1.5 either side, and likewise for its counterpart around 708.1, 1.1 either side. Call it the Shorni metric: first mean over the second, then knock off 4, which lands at -3.05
